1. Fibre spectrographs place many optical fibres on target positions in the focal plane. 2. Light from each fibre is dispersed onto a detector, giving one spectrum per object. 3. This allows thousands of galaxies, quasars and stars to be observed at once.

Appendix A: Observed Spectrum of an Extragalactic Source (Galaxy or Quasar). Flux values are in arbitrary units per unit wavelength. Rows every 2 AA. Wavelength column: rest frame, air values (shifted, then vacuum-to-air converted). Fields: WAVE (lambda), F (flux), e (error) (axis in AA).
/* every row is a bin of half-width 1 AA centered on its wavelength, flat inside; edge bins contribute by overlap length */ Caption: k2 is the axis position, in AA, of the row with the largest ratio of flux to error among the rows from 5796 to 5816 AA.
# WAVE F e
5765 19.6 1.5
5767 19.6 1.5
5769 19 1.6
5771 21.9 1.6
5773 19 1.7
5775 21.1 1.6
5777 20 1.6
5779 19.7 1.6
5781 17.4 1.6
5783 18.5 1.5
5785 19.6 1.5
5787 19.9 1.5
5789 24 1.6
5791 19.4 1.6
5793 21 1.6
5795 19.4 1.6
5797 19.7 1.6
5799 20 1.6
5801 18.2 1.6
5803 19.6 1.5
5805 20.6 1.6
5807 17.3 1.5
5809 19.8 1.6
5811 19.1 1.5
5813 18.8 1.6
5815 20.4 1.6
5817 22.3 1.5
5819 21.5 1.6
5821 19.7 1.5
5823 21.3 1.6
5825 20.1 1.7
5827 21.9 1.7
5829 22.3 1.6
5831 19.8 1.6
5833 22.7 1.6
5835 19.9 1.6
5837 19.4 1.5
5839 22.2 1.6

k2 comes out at 5803 AA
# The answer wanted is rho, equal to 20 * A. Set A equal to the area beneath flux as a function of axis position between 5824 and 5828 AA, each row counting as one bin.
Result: 1680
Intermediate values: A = 84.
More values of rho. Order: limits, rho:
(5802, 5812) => 3856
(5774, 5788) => 5448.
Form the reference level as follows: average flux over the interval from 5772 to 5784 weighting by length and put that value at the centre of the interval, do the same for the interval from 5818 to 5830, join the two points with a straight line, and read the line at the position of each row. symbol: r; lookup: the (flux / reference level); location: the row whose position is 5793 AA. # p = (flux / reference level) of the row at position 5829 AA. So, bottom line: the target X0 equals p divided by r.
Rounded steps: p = 1.05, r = 1.06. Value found 0.99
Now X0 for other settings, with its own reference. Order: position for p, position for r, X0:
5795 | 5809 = 1.01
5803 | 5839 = 0.95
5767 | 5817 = 0.97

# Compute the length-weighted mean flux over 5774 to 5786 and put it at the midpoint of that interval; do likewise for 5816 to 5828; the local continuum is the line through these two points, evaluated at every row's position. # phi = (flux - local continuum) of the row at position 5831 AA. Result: -1.7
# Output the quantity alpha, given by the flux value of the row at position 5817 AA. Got 22.3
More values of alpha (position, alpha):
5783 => 18.5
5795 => 19.4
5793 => 21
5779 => 19.7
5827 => 21.9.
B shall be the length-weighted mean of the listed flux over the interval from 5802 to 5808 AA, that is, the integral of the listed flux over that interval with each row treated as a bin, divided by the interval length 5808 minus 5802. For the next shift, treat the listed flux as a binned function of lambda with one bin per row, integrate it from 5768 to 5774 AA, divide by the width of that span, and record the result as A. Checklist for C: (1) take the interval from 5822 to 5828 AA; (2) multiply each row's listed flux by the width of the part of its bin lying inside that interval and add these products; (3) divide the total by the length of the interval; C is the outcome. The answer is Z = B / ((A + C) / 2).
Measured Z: 0.93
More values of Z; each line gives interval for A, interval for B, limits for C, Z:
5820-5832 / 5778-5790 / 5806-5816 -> 0.99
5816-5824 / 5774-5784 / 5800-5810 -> 0.96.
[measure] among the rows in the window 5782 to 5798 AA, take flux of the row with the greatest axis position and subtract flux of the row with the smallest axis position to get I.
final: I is 1.2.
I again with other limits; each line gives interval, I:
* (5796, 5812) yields -0.6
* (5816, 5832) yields -2.5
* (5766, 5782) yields -2.2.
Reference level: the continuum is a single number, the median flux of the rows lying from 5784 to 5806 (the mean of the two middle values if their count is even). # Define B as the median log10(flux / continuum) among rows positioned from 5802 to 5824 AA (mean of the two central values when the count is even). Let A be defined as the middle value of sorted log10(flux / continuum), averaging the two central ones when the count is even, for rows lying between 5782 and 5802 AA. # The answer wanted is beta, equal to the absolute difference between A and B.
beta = 0.003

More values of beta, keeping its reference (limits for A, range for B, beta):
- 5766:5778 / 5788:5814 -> 0.004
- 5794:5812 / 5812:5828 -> 0.027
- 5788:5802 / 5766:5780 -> 0.000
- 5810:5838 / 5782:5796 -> 0.014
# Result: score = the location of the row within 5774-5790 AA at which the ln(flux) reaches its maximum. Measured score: 5789 AA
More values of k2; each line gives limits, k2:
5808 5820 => 5817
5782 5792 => 5789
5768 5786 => 5771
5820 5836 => 5833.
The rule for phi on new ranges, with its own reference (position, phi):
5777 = 0.7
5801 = -2.1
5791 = -0.4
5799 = -0.2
